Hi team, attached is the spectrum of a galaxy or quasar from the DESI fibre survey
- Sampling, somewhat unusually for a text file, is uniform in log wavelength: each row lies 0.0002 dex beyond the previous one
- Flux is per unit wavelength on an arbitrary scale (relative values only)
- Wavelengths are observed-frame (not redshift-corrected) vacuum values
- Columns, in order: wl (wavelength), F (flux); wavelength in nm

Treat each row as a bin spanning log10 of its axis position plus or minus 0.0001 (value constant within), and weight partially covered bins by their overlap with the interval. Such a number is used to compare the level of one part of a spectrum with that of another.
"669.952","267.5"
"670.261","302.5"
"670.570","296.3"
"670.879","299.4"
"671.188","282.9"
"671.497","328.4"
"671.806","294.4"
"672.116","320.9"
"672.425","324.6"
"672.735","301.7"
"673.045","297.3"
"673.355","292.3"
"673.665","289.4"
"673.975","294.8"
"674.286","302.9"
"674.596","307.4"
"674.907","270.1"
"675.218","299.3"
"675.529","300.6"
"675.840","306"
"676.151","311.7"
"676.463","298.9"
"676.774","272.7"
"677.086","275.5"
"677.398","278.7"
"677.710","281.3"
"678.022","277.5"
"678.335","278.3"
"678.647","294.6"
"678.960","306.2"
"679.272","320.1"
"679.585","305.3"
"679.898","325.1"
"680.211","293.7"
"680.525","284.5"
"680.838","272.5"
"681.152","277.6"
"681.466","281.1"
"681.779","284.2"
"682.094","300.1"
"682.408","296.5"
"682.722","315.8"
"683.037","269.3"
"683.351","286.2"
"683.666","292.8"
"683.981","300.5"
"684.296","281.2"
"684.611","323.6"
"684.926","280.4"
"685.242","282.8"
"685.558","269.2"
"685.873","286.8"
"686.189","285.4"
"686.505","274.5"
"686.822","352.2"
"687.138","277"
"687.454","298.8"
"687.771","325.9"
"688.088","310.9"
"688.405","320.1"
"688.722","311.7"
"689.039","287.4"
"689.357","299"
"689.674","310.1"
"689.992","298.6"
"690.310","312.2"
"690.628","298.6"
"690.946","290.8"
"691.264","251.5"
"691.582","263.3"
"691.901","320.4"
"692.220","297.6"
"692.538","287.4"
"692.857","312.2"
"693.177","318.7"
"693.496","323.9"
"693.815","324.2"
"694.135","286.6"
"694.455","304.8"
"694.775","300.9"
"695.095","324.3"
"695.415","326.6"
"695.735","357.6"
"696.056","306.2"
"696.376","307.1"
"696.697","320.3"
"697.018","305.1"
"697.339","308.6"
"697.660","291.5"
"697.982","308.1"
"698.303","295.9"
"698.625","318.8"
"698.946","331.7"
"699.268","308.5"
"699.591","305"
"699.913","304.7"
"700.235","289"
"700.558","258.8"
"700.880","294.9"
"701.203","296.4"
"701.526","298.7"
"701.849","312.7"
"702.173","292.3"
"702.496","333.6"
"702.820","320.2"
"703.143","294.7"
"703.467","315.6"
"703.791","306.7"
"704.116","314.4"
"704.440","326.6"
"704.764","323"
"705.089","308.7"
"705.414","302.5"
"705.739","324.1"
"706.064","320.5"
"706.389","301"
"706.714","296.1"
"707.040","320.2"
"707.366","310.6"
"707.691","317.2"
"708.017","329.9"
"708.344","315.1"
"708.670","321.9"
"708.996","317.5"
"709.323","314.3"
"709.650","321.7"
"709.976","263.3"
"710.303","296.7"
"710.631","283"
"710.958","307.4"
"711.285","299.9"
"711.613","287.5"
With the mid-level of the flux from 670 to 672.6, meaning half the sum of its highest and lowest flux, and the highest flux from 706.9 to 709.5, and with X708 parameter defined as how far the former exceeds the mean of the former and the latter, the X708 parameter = -12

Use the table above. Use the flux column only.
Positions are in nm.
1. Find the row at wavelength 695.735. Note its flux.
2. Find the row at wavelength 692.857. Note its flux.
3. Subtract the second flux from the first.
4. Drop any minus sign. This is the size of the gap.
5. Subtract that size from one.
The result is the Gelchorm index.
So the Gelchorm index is -44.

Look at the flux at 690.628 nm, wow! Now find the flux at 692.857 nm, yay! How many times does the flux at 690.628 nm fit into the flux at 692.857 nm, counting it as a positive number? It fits 1.05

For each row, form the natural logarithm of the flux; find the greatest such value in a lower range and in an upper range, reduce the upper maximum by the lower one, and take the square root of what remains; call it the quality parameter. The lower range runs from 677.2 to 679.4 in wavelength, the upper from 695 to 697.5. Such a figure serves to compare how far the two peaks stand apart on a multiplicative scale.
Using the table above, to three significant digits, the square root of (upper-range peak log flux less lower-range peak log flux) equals 0.333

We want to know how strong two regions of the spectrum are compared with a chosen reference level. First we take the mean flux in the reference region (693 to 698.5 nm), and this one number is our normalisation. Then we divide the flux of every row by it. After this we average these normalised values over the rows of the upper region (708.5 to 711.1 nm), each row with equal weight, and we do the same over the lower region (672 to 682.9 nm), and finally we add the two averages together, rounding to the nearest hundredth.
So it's 1.92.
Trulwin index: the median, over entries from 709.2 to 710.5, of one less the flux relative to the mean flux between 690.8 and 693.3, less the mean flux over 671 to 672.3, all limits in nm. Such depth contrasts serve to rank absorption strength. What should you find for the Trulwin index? -307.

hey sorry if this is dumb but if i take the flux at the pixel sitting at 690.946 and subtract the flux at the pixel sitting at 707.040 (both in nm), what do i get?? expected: -29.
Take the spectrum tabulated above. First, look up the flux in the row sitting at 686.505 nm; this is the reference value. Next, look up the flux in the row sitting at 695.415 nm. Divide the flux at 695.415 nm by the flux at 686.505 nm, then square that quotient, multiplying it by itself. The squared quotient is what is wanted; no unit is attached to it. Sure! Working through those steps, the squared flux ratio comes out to 1.42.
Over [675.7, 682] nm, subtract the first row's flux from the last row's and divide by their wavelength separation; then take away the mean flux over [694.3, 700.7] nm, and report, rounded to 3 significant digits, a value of -312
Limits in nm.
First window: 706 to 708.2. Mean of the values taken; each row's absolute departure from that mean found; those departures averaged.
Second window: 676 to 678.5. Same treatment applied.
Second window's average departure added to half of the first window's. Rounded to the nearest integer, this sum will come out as 15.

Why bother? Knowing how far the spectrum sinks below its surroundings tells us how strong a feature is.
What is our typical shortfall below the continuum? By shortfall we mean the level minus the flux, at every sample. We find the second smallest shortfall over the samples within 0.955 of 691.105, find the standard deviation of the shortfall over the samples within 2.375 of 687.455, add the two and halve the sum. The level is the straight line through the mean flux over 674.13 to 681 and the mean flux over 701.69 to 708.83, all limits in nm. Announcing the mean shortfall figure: 6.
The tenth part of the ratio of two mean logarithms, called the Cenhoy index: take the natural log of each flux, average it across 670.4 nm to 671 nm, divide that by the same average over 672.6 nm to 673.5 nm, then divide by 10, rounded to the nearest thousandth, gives 0.100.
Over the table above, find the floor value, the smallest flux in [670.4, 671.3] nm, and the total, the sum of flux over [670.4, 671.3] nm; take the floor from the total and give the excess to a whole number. 596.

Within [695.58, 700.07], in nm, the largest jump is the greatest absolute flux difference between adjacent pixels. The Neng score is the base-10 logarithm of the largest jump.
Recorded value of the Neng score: 1.71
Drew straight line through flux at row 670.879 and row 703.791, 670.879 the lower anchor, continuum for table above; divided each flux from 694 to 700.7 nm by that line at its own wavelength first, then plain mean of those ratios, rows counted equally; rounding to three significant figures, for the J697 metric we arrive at 1.01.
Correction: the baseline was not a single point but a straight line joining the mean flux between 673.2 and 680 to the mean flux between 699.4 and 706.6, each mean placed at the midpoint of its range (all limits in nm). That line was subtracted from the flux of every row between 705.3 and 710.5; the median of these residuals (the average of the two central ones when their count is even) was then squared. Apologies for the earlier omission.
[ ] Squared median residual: 53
